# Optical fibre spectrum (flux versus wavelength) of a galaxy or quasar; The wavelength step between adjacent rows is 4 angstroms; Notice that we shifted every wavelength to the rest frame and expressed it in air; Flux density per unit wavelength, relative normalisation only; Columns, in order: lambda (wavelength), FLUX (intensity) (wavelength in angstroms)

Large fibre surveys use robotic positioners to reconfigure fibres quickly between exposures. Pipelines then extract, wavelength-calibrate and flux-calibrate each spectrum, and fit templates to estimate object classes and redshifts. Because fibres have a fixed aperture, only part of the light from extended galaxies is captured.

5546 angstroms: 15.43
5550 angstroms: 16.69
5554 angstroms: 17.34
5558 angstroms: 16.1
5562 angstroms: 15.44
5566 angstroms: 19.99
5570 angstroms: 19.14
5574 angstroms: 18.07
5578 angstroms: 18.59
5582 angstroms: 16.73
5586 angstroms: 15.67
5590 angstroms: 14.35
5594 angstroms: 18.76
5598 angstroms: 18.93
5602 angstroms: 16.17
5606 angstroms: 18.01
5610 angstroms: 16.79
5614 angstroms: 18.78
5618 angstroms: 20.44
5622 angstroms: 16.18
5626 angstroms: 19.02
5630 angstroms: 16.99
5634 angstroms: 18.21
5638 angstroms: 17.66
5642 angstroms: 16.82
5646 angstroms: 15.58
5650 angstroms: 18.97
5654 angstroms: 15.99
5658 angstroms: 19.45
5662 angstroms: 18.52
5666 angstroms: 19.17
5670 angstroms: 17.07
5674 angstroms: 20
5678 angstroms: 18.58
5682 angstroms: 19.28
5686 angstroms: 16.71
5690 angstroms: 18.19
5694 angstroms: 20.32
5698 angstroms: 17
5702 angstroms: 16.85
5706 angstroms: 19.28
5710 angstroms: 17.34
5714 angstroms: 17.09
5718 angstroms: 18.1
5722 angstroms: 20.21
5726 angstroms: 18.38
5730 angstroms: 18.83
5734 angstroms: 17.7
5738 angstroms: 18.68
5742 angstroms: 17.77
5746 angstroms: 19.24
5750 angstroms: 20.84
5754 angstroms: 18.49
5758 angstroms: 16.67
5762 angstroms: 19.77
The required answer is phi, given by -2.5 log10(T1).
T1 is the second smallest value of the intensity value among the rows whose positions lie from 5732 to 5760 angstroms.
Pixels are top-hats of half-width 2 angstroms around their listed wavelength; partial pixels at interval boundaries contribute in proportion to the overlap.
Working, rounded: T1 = 17.7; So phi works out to -3.12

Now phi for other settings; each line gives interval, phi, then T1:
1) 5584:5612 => -2.99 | 15.67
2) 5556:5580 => -3.02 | 16.1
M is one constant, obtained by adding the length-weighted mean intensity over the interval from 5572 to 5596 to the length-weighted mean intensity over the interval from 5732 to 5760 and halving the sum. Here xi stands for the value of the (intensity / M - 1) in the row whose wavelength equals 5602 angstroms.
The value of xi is -0.09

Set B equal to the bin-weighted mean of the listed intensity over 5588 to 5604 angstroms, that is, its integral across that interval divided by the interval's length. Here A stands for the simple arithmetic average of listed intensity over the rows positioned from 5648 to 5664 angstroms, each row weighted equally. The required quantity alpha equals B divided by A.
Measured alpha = 0.94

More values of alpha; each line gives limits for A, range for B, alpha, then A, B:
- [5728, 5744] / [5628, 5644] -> 0.95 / 18.2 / 17.4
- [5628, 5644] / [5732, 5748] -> 1.05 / 17.4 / 18.3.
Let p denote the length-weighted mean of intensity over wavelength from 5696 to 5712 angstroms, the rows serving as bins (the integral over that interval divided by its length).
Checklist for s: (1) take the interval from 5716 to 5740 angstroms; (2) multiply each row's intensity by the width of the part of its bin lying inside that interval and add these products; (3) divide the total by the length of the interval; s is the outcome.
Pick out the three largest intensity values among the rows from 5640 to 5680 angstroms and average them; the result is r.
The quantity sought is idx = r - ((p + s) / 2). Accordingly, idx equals 1.41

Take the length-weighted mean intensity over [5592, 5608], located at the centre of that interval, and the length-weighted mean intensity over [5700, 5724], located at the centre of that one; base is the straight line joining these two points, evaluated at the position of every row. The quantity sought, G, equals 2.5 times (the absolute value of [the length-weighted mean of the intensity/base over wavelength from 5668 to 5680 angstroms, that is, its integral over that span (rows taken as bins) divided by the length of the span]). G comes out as 2.56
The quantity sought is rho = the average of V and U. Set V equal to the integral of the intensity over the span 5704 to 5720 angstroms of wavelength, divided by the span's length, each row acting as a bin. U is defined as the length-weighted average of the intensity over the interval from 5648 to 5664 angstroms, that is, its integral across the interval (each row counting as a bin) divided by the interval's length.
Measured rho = 18.09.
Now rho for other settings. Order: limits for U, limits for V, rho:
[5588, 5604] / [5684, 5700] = 17.55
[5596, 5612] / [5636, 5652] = 17.37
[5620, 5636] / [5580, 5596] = 16.99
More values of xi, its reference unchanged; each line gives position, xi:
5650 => 0.07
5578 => 0.05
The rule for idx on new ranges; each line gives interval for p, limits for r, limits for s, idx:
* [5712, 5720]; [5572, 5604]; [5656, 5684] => 0.53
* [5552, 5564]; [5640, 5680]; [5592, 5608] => 2.41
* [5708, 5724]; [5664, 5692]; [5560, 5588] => 1.56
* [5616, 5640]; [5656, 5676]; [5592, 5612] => 1.63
